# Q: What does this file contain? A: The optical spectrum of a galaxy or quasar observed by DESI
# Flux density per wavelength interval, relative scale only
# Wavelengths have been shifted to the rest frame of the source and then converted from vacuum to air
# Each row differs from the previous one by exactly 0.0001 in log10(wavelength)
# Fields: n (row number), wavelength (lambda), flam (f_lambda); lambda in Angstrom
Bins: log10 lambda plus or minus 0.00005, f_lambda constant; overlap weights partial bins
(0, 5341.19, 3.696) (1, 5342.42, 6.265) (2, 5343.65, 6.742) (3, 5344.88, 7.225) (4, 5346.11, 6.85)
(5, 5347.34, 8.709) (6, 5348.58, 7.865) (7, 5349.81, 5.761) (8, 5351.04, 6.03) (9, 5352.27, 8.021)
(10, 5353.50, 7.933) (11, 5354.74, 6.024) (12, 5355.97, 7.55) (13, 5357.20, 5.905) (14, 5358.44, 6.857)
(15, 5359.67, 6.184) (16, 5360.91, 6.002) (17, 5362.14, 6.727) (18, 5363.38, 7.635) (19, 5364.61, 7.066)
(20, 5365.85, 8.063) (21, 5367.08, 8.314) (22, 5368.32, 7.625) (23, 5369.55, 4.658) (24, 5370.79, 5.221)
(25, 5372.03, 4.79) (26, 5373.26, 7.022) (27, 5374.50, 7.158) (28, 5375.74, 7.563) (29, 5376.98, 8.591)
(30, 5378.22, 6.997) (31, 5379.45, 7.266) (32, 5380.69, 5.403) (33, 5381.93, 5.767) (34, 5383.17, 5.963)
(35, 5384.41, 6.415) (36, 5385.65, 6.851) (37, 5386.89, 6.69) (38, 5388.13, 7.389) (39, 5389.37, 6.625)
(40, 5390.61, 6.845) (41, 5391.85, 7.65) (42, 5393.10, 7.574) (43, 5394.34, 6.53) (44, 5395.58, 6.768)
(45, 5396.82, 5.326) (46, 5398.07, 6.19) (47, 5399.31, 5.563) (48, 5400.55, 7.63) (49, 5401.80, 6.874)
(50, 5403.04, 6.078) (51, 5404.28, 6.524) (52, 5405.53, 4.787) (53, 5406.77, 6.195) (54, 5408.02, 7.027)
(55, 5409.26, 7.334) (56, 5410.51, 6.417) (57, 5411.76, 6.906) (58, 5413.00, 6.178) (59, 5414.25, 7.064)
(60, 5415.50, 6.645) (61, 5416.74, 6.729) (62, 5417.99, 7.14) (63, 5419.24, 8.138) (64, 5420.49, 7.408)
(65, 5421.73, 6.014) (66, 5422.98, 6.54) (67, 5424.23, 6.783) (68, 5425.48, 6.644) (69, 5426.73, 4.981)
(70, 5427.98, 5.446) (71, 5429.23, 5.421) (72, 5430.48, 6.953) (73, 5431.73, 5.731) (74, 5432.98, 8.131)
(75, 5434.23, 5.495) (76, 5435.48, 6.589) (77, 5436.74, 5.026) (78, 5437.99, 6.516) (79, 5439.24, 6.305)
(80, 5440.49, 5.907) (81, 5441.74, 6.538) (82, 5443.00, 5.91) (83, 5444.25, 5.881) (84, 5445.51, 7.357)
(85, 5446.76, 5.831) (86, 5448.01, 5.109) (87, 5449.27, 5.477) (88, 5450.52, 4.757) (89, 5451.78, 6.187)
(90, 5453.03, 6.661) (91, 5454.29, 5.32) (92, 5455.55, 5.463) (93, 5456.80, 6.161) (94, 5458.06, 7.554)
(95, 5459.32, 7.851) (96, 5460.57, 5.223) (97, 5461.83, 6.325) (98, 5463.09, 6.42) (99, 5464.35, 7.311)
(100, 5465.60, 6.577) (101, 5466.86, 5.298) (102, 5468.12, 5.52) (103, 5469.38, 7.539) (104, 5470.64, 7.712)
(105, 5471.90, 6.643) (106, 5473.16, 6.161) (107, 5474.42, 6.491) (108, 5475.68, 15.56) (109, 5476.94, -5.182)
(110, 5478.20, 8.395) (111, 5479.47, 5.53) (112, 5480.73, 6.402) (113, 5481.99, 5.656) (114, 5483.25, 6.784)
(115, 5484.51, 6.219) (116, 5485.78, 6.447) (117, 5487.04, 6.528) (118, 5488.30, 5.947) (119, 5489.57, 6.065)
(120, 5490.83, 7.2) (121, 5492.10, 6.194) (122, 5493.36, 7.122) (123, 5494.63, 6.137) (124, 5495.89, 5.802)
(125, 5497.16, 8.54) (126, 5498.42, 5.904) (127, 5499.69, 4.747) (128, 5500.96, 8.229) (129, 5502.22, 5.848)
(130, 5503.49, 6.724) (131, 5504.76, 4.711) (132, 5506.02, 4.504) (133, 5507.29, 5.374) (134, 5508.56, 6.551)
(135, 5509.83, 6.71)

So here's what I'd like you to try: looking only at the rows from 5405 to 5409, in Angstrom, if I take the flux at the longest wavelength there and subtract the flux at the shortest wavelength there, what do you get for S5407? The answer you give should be 2.2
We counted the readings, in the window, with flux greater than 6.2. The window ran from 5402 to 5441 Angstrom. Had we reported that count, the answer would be 19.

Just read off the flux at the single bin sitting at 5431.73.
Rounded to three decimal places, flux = 5.731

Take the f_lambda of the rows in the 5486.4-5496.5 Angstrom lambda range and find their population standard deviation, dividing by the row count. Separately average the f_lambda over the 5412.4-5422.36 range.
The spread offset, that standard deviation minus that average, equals -6.4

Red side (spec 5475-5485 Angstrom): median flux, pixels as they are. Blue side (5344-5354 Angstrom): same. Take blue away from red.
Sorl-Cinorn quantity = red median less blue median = -1.2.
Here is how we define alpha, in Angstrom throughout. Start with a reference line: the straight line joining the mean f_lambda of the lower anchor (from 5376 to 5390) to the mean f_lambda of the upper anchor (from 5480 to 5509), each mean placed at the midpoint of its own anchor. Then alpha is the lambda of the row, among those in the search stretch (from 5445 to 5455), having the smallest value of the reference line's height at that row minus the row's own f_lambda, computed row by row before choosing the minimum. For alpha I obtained 5445.51 Angstrom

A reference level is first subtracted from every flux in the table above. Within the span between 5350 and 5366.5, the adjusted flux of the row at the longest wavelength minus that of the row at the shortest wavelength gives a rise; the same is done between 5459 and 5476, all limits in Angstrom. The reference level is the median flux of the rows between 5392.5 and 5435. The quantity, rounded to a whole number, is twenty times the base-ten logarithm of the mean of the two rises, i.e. 14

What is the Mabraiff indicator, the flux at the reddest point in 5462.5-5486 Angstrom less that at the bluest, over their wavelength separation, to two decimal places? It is 0.00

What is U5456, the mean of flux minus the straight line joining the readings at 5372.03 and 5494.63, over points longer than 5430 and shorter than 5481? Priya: 0.55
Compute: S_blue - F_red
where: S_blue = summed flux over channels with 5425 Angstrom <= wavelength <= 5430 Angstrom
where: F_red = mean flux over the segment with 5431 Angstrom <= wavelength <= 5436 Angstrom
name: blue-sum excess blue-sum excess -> 16.0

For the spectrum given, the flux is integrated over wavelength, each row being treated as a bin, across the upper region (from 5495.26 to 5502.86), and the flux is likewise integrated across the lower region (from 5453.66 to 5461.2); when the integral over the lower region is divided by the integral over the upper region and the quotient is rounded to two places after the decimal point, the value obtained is 0.95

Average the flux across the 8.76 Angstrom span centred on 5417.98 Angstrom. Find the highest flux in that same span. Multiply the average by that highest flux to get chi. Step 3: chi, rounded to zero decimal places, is 57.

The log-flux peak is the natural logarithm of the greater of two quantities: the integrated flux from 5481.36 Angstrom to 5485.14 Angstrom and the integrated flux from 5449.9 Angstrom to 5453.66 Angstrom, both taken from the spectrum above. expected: 3.16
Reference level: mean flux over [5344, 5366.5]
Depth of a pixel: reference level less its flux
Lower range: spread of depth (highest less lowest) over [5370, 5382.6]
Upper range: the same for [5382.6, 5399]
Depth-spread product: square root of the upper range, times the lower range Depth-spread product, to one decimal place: 5.8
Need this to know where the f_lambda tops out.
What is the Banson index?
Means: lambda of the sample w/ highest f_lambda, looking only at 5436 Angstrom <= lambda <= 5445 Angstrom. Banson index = 5441.74 Angstrom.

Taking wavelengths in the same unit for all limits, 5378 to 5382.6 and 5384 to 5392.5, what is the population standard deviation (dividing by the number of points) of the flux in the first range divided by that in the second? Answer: 1.9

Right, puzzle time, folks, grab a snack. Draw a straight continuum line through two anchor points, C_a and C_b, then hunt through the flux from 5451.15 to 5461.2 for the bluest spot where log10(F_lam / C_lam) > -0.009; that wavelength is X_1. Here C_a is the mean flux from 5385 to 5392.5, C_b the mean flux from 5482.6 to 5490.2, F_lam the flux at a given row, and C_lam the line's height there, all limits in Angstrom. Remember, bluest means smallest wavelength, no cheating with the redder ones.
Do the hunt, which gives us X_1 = 5453.03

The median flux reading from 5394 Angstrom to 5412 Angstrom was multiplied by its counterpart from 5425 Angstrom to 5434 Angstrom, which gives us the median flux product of 37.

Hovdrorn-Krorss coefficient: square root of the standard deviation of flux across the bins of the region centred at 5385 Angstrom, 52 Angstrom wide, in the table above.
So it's 0.97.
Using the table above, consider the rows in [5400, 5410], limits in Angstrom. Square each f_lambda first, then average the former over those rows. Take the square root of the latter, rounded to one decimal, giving 6.6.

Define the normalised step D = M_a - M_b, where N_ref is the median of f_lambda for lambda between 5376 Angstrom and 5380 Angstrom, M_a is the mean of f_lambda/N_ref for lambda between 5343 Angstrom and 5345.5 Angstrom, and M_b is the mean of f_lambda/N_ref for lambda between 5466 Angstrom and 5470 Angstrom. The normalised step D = 0.12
